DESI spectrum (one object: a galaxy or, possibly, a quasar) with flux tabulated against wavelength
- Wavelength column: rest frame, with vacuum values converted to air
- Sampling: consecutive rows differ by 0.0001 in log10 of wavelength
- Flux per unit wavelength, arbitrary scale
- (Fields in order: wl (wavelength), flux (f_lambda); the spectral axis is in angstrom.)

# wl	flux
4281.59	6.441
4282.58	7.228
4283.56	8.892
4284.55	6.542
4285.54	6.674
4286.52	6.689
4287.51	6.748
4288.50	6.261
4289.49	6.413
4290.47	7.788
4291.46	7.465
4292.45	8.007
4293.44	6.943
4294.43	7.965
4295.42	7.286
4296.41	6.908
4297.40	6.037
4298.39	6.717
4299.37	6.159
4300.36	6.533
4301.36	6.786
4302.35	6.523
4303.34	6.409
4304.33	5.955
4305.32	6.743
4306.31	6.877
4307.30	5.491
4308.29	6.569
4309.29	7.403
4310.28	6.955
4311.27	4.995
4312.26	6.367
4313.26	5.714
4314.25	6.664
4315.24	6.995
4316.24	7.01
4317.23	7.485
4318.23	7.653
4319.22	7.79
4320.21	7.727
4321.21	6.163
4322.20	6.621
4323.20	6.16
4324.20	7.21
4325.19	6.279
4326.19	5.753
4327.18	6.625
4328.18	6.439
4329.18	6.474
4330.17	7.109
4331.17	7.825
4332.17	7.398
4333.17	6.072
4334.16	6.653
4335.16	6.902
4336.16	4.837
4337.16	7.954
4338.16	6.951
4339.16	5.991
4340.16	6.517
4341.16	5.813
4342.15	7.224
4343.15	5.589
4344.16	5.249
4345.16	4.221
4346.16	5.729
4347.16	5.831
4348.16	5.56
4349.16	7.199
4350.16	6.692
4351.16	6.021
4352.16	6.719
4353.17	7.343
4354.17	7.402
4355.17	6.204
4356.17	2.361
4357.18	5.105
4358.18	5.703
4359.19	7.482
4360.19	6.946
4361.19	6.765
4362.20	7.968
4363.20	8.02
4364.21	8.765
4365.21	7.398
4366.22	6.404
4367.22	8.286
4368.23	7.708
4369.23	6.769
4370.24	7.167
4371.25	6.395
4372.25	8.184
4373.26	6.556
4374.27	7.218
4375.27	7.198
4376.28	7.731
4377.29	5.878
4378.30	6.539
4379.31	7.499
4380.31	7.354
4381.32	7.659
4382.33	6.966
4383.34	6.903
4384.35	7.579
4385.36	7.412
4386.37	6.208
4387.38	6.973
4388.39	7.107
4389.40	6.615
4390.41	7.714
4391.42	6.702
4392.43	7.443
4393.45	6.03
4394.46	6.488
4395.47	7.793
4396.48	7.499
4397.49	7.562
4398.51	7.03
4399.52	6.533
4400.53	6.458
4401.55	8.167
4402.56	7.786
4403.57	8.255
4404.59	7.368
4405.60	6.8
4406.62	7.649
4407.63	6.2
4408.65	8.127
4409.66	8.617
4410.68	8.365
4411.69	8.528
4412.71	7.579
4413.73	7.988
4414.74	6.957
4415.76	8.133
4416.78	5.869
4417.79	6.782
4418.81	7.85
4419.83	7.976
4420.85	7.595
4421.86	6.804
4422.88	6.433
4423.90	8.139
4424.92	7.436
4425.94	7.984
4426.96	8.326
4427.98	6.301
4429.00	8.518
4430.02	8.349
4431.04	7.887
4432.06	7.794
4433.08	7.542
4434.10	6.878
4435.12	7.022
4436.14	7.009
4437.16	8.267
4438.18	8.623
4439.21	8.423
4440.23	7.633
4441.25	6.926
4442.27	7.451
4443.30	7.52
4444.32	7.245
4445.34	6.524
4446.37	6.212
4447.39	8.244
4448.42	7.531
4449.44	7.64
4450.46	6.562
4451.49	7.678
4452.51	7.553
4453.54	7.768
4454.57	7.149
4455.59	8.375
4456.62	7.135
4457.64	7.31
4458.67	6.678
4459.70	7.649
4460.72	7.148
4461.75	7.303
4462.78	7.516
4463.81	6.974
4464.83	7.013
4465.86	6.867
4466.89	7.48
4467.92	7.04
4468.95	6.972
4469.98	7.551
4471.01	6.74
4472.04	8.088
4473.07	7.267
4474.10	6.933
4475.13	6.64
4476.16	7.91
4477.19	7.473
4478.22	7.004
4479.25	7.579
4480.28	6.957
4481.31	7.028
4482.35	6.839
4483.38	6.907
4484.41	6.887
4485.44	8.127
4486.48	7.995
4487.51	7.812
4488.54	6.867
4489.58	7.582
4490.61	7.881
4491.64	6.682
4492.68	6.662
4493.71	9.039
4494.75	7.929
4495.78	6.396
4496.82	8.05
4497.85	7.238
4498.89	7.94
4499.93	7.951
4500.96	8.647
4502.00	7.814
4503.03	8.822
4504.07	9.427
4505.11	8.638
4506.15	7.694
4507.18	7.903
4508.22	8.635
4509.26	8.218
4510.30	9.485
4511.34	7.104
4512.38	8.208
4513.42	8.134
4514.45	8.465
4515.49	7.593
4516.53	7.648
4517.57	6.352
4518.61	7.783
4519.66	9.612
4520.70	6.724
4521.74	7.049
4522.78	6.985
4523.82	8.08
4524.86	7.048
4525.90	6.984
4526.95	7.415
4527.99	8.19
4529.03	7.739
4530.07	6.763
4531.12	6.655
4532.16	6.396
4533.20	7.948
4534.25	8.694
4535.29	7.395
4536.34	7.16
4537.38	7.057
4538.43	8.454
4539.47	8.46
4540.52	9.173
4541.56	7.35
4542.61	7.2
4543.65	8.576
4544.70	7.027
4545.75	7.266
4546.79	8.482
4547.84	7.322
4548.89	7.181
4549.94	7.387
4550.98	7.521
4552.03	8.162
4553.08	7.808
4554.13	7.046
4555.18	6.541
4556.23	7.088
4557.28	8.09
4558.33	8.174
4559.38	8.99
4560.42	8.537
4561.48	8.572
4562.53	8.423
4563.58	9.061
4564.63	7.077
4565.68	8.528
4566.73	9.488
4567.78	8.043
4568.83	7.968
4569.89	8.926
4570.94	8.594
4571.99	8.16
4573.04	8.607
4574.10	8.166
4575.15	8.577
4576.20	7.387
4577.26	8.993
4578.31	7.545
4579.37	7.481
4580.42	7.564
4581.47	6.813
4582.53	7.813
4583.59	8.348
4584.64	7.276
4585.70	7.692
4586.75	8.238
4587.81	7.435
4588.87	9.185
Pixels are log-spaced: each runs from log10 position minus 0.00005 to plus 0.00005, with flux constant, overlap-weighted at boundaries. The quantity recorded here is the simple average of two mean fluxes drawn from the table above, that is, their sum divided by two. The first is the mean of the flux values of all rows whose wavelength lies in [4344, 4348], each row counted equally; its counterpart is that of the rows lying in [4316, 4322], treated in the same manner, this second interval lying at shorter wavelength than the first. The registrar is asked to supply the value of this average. 6.3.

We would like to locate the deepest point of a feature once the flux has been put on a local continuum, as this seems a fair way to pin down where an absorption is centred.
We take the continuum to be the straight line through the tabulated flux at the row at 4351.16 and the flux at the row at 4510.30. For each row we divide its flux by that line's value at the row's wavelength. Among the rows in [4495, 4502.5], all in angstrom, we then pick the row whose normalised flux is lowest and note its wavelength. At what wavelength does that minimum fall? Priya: 4495.78 angstrom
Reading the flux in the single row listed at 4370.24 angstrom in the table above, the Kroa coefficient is 7.167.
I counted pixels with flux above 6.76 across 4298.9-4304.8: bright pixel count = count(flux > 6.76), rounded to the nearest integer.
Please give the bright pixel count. 1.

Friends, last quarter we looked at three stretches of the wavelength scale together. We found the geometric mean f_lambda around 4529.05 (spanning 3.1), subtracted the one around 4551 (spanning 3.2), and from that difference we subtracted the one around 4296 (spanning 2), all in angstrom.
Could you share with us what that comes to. -7.2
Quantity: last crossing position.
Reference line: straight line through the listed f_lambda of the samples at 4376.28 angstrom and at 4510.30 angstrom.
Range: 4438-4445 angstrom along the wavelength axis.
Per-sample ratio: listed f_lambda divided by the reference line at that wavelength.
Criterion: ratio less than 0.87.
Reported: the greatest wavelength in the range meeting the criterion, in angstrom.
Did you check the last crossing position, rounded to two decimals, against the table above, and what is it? 4444.32 angstrom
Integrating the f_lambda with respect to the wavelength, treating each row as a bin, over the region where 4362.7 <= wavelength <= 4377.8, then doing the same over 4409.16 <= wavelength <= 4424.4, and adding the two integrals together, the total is 226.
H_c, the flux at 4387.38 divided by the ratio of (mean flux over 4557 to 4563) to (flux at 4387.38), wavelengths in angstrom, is 5.7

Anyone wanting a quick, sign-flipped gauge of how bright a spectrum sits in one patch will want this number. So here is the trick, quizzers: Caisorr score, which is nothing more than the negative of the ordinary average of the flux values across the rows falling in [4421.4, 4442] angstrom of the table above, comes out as -7.6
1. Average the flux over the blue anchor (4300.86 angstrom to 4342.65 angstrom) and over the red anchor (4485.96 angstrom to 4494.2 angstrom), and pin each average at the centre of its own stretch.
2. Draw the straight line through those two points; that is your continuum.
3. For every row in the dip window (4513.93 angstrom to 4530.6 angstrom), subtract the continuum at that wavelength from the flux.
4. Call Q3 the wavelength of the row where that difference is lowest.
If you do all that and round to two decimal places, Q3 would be 4517.57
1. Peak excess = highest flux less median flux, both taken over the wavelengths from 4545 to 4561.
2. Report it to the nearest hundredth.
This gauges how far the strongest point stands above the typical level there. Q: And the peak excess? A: 1.47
